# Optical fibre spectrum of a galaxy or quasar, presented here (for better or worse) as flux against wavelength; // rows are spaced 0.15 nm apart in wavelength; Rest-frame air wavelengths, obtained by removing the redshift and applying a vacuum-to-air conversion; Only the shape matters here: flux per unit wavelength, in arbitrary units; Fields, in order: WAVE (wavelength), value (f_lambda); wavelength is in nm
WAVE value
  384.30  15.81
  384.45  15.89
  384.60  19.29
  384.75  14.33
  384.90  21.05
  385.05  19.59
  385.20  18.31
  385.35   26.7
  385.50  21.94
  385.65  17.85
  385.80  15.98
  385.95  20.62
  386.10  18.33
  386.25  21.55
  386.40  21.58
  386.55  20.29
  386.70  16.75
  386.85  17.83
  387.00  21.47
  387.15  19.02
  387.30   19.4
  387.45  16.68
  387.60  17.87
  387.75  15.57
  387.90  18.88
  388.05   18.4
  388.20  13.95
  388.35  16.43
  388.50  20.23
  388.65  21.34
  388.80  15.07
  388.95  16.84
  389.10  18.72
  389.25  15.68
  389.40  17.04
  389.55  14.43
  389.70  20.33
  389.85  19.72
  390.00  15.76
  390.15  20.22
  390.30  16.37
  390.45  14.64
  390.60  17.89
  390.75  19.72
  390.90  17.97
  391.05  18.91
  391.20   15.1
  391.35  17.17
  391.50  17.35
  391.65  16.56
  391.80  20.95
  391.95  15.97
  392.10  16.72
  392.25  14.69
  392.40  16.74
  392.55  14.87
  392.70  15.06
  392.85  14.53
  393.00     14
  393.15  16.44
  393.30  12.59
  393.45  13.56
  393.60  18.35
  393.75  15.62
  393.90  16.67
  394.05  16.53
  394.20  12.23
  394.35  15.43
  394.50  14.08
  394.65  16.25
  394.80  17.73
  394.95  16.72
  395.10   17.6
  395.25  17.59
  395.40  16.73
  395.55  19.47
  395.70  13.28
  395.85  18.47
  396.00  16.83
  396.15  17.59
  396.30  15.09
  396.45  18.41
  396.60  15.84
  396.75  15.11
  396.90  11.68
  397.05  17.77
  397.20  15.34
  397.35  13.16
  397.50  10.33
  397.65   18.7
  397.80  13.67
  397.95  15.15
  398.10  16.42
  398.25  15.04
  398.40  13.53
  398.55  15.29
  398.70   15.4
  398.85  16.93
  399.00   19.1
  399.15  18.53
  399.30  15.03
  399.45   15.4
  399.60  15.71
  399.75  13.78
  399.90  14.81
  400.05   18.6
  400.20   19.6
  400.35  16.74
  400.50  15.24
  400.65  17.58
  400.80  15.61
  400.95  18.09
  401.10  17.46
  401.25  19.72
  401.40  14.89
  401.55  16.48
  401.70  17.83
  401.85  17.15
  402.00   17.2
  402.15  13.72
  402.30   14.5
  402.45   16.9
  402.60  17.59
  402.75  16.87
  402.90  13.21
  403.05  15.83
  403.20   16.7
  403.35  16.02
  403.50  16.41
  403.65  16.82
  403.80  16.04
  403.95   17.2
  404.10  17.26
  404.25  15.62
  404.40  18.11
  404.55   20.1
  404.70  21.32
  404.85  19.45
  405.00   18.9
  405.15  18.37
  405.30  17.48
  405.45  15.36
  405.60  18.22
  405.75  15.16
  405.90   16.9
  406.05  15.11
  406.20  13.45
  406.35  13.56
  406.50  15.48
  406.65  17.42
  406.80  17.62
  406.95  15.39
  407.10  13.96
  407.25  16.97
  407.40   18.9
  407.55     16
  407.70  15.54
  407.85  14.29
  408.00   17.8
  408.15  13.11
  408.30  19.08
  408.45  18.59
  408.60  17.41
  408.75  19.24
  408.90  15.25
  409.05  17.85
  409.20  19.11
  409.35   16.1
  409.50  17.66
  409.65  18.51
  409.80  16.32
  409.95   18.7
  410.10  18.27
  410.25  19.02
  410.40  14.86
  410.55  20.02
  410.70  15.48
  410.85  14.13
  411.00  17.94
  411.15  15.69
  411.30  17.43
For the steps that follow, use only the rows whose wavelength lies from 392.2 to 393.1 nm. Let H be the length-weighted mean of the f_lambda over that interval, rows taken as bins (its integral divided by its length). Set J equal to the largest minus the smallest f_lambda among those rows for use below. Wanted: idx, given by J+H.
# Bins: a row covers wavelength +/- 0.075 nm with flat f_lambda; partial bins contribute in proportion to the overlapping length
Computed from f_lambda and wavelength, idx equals 17.8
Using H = 15.0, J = 2.7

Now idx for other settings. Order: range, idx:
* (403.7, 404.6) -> 21.8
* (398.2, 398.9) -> 18.6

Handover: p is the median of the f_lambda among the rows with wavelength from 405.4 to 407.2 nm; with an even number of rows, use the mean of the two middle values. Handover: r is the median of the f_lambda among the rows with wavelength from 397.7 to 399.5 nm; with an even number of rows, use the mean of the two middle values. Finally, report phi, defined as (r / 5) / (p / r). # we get 3.1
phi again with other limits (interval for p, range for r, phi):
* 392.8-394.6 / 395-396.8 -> 4.0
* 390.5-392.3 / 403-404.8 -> 3.3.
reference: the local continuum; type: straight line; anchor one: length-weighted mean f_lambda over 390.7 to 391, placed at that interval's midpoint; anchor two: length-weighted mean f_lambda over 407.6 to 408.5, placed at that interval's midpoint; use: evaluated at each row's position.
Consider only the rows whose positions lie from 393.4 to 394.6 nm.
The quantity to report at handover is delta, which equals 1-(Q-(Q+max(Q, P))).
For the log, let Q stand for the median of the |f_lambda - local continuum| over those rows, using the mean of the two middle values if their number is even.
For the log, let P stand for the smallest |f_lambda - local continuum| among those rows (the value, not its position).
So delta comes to 3.8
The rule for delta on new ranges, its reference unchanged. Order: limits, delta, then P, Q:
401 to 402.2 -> 1.7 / 0.01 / 0.7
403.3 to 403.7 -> 1.6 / 0.14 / 0.6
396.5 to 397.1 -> 3.5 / 0.13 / 2.5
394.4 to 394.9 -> 3.0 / 0.49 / 2.0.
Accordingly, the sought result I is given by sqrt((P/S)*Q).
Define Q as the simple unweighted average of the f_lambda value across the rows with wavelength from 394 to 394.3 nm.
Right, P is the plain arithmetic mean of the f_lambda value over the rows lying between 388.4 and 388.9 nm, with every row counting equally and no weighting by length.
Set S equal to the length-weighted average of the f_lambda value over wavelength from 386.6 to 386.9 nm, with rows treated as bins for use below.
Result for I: 3.9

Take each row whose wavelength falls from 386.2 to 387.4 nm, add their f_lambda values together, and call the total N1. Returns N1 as 158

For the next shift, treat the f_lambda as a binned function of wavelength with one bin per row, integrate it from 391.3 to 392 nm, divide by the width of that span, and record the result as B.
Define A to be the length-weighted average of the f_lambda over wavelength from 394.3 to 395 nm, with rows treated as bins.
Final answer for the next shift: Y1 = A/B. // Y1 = 0.91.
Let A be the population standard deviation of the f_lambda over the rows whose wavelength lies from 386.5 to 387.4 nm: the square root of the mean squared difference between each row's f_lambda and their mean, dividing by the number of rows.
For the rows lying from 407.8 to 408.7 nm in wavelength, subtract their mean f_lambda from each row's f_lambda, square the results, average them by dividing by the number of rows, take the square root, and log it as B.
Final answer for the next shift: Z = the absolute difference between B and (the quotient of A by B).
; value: 1.53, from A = 1.5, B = 2.22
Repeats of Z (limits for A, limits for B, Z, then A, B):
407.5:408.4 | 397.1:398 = 1.74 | 2.0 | 2.54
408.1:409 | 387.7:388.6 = 1.08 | 2.2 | 2.13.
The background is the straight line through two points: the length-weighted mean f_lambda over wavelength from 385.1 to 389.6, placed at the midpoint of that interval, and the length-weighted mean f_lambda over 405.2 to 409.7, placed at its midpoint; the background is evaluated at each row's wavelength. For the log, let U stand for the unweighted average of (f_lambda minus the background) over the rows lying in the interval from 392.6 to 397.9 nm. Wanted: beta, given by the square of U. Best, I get 4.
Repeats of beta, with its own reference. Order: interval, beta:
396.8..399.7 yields 4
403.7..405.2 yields 2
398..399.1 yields 2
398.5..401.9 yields 0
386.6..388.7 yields 0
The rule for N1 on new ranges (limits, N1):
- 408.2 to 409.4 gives 143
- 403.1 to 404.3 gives 132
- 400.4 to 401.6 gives 135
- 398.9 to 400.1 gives 131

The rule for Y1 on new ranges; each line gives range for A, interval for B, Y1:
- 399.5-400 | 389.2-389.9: 0.86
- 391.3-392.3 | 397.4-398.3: 1.15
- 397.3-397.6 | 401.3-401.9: 0.73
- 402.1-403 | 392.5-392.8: 1.04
